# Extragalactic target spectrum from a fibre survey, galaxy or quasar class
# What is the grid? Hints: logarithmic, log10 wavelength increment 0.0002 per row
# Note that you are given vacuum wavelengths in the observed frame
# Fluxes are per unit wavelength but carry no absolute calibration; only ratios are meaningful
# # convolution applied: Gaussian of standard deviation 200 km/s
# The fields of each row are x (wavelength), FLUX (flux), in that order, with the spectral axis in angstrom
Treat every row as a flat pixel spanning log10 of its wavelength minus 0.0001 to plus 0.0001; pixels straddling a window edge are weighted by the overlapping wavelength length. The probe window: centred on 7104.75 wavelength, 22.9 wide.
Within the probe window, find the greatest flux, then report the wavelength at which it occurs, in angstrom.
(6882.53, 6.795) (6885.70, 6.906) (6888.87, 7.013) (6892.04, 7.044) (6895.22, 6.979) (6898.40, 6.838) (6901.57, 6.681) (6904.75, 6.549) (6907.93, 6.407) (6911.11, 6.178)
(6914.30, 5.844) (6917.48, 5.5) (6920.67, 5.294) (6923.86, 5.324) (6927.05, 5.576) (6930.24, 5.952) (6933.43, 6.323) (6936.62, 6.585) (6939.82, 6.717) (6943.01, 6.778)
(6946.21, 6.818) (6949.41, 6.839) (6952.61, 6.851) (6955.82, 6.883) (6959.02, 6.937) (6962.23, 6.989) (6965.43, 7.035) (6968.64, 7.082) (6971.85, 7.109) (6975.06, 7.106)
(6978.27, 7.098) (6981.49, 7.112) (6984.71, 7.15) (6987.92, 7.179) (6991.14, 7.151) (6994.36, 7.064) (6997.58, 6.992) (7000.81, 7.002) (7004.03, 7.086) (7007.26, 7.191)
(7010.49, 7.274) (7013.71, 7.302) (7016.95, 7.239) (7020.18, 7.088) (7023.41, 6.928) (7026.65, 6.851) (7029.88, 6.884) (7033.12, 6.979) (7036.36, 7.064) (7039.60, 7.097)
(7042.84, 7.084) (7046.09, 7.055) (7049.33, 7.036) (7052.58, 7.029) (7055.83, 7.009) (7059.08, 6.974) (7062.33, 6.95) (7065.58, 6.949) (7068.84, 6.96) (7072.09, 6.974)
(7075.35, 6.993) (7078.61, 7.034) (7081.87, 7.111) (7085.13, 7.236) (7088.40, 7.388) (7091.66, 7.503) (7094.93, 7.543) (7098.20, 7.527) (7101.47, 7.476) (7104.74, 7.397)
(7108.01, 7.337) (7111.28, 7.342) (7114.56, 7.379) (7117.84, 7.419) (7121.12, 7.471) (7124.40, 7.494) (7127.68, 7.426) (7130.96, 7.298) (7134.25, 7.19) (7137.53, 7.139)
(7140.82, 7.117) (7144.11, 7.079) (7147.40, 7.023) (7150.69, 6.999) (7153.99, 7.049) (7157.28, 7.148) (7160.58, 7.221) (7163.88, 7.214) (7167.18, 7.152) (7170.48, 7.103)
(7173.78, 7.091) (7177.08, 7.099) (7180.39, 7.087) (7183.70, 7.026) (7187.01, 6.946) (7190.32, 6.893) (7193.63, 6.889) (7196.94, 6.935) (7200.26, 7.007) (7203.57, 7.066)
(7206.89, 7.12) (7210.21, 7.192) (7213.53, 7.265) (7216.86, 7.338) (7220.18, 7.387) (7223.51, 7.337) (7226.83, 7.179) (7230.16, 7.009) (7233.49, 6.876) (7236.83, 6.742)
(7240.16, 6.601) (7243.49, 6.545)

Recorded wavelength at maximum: 7094.93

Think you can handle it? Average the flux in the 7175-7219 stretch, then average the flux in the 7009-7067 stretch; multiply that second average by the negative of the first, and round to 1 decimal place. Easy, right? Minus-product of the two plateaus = -49.8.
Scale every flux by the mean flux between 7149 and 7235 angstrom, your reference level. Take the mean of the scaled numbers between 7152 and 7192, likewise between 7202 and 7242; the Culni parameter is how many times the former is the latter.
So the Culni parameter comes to 1.00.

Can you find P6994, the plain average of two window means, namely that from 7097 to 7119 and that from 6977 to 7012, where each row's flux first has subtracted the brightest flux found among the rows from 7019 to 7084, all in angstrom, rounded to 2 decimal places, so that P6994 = 0.15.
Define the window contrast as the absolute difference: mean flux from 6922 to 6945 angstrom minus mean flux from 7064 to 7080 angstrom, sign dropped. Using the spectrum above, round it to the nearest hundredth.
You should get 0.80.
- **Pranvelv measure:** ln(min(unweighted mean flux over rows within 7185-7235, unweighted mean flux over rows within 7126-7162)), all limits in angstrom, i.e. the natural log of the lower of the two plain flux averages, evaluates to 1.96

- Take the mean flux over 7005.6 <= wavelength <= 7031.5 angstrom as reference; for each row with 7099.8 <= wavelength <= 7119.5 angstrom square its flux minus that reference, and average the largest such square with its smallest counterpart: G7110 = 0.10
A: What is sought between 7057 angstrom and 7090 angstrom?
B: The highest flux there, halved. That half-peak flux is 3.69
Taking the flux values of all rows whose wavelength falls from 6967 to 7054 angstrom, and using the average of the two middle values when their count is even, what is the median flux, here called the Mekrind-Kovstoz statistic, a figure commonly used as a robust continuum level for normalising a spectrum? 7.09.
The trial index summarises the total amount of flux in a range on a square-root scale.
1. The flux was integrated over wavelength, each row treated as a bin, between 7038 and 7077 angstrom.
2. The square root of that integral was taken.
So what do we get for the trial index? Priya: 17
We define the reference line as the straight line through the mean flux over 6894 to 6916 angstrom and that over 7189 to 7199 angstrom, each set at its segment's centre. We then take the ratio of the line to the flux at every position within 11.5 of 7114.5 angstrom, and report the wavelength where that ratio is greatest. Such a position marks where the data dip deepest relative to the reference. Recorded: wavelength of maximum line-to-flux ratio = 7111.28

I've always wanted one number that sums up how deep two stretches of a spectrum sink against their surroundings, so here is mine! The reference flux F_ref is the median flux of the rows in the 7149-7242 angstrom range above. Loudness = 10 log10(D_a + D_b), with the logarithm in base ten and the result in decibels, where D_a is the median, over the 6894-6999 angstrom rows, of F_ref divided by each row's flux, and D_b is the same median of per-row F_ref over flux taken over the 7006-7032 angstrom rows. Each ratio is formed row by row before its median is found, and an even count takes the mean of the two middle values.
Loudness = 3.07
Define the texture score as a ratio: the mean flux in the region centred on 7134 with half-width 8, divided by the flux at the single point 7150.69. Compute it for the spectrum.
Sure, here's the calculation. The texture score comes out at 1.03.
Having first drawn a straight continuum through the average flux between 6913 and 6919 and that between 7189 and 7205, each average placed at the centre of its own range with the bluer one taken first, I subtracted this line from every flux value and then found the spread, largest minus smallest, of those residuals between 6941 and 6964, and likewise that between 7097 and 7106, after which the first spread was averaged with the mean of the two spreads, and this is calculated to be 0.13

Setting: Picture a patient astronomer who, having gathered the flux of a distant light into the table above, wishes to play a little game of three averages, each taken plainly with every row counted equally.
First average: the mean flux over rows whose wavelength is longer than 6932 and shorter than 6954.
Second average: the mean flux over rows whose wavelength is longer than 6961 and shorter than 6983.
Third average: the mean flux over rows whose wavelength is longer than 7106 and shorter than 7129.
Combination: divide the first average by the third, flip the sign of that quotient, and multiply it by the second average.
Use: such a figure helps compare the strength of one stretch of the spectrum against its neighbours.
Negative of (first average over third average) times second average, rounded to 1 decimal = -6.4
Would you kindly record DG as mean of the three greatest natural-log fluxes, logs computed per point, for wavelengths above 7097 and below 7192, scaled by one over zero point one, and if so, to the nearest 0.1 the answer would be 20.1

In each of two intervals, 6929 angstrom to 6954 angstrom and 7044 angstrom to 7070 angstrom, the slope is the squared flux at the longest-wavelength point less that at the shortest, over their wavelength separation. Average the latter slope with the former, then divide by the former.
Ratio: 0.44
